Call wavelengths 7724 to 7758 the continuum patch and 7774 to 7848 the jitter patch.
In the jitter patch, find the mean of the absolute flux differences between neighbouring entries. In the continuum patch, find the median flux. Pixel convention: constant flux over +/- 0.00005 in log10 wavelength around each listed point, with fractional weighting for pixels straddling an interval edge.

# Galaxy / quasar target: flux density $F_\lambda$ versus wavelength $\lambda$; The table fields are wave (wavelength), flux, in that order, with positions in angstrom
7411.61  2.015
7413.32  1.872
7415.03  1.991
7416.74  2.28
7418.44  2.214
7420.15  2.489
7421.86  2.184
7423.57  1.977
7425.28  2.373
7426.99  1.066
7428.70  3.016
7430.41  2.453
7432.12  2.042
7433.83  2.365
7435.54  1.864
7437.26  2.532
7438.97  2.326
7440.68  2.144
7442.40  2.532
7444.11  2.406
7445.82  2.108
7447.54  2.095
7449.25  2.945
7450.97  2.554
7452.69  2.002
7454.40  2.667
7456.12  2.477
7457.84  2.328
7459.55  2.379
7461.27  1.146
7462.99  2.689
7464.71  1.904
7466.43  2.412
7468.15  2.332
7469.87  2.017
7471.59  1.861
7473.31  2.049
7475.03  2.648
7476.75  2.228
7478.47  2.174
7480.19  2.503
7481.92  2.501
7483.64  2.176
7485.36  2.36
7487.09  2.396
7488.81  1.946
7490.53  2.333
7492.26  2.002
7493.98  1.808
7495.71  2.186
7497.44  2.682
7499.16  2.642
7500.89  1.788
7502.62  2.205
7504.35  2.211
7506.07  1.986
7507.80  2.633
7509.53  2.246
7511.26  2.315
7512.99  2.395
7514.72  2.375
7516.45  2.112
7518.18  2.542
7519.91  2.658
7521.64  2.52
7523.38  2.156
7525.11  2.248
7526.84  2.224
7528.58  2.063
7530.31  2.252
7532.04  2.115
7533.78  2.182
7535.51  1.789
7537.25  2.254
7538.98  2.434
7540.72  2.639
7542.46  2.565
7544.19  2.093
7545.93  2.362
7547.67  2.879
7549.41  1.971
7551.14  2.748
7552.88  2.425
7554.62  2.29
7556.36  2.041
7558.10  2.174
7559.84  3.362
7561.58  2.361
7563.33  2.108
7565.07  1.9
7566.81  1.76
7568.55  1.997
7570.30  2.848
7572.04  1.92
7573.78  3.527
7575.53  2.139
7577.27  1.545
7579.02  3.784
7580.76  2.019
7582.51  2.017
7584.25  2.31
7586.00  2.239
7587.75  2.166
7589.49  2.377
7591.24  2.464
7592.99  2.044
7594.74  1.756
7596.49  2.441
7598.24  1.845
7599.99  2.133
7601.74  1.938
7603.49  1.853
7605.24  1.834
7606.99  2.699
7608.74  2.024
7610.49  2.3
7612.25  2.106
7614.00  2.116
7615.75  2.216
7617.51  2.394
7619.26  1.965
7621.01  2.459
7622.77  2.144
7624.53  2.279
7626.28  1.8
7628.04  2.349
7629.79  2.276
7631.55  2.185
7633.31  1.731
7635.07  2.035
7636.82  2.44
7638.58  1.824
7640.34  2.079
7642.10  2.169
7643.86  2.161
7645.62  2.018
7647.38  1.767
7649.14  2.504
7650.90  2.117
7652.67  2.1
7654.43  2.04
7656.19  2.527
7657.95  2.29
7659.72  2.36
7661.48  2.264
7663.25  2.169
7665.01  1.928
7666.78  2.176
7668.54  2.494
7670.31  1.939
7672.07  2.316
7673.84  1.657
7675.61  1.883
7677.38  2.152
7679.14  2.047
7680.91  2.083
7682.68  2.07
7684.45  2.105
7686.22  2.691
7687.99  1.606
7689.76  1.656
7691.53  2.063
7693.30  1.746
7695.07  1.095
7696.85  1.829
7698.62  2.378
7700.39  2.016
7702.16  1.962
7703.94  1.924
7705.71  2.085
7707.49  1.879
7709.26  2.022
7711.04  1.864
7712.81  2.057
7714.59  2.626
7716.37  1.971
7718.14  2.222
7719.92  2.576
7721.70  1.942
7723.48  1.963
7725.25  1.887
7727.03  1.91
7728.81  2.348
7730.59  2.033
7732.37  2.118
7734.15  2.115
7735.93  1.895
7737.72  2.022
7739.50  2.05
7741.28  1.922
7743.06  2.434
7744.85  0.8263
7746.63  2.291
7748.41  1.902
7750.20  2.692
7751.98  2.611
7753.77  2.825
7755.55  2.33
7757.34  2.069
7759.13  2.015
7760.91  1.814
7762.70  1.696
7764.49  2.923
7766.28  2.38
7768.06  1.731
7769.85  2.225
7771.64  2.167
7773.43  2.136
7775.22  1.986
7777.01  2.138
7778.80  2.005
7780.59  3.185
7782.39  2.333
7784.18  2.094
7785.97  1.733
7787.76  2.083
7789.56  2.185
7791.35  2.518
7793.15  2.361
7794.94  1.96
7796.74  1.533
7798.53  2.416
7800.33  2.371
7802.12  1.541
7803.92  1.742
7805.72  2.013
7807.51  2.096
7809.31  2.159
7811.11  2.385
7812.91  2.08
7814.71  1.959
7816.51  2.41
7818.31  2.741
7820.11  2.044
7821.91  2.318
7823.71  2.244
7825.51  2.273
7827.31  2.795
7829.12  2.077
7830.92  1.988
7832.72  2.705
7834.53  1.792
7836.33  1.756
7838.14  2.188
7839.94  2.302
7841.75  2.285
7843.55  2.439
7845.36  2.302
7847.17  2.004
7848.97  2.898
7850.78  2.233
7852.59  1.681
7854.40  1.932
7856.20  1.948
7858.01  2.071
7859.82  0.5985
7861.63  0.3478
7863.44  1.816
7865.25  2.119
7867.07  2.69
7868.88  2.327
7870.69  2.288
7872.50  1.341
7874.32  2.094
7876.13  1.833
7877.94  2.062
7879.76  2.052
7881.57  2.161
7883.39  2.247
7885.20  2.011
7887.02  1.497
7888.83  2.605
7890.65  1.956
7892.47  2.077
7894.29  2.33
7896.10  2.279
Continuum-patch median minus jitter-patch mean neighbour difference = 1.73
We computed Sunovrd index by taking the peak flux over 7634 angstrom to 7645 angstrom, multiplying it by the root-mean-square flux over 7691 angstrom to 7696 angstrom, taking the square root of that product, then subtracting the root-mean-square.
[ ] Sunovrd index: 0.34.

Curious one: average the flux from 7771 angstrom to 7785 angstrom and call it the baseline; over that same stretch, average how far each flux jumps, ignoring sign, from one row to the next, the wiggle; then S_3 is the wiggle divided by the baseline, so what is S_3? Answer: 0.17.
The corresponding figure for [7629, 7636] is 0.14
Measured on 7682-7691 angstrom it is 0.22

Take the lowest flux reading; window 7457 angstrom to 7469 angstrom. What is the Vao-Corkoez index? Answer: 1.146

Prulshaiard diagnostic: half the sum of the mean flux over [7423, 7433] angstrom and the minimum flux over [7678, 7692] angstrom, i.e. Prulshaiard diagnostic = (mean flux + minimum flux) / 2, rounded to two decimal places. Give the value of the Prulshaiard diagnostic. 1.88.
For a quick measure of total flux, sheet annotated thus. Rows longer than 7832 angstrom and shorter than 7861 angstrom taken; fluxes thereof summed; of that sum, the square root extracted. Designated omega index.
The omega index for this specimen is 5.8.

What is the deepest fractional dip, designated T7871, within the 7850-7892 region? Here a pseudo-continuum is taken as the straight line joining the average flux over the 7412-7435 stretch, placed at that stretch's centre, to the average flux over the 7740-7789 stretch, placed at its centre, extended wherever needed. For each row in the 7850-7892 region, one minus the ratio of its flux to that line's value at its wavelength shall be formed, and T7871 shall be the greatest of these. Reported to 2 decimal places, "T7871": 0.84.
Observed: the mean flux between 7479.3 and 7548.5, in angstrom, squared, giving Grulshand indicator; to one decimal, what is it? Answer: 5.3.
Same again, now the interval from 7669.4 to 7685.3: 4.1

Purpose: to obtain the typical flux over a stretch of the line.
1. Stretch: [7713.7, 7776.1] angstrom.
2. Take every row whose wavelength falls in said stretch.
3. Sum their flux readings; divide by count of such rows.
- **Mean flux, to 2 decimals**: 2.13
